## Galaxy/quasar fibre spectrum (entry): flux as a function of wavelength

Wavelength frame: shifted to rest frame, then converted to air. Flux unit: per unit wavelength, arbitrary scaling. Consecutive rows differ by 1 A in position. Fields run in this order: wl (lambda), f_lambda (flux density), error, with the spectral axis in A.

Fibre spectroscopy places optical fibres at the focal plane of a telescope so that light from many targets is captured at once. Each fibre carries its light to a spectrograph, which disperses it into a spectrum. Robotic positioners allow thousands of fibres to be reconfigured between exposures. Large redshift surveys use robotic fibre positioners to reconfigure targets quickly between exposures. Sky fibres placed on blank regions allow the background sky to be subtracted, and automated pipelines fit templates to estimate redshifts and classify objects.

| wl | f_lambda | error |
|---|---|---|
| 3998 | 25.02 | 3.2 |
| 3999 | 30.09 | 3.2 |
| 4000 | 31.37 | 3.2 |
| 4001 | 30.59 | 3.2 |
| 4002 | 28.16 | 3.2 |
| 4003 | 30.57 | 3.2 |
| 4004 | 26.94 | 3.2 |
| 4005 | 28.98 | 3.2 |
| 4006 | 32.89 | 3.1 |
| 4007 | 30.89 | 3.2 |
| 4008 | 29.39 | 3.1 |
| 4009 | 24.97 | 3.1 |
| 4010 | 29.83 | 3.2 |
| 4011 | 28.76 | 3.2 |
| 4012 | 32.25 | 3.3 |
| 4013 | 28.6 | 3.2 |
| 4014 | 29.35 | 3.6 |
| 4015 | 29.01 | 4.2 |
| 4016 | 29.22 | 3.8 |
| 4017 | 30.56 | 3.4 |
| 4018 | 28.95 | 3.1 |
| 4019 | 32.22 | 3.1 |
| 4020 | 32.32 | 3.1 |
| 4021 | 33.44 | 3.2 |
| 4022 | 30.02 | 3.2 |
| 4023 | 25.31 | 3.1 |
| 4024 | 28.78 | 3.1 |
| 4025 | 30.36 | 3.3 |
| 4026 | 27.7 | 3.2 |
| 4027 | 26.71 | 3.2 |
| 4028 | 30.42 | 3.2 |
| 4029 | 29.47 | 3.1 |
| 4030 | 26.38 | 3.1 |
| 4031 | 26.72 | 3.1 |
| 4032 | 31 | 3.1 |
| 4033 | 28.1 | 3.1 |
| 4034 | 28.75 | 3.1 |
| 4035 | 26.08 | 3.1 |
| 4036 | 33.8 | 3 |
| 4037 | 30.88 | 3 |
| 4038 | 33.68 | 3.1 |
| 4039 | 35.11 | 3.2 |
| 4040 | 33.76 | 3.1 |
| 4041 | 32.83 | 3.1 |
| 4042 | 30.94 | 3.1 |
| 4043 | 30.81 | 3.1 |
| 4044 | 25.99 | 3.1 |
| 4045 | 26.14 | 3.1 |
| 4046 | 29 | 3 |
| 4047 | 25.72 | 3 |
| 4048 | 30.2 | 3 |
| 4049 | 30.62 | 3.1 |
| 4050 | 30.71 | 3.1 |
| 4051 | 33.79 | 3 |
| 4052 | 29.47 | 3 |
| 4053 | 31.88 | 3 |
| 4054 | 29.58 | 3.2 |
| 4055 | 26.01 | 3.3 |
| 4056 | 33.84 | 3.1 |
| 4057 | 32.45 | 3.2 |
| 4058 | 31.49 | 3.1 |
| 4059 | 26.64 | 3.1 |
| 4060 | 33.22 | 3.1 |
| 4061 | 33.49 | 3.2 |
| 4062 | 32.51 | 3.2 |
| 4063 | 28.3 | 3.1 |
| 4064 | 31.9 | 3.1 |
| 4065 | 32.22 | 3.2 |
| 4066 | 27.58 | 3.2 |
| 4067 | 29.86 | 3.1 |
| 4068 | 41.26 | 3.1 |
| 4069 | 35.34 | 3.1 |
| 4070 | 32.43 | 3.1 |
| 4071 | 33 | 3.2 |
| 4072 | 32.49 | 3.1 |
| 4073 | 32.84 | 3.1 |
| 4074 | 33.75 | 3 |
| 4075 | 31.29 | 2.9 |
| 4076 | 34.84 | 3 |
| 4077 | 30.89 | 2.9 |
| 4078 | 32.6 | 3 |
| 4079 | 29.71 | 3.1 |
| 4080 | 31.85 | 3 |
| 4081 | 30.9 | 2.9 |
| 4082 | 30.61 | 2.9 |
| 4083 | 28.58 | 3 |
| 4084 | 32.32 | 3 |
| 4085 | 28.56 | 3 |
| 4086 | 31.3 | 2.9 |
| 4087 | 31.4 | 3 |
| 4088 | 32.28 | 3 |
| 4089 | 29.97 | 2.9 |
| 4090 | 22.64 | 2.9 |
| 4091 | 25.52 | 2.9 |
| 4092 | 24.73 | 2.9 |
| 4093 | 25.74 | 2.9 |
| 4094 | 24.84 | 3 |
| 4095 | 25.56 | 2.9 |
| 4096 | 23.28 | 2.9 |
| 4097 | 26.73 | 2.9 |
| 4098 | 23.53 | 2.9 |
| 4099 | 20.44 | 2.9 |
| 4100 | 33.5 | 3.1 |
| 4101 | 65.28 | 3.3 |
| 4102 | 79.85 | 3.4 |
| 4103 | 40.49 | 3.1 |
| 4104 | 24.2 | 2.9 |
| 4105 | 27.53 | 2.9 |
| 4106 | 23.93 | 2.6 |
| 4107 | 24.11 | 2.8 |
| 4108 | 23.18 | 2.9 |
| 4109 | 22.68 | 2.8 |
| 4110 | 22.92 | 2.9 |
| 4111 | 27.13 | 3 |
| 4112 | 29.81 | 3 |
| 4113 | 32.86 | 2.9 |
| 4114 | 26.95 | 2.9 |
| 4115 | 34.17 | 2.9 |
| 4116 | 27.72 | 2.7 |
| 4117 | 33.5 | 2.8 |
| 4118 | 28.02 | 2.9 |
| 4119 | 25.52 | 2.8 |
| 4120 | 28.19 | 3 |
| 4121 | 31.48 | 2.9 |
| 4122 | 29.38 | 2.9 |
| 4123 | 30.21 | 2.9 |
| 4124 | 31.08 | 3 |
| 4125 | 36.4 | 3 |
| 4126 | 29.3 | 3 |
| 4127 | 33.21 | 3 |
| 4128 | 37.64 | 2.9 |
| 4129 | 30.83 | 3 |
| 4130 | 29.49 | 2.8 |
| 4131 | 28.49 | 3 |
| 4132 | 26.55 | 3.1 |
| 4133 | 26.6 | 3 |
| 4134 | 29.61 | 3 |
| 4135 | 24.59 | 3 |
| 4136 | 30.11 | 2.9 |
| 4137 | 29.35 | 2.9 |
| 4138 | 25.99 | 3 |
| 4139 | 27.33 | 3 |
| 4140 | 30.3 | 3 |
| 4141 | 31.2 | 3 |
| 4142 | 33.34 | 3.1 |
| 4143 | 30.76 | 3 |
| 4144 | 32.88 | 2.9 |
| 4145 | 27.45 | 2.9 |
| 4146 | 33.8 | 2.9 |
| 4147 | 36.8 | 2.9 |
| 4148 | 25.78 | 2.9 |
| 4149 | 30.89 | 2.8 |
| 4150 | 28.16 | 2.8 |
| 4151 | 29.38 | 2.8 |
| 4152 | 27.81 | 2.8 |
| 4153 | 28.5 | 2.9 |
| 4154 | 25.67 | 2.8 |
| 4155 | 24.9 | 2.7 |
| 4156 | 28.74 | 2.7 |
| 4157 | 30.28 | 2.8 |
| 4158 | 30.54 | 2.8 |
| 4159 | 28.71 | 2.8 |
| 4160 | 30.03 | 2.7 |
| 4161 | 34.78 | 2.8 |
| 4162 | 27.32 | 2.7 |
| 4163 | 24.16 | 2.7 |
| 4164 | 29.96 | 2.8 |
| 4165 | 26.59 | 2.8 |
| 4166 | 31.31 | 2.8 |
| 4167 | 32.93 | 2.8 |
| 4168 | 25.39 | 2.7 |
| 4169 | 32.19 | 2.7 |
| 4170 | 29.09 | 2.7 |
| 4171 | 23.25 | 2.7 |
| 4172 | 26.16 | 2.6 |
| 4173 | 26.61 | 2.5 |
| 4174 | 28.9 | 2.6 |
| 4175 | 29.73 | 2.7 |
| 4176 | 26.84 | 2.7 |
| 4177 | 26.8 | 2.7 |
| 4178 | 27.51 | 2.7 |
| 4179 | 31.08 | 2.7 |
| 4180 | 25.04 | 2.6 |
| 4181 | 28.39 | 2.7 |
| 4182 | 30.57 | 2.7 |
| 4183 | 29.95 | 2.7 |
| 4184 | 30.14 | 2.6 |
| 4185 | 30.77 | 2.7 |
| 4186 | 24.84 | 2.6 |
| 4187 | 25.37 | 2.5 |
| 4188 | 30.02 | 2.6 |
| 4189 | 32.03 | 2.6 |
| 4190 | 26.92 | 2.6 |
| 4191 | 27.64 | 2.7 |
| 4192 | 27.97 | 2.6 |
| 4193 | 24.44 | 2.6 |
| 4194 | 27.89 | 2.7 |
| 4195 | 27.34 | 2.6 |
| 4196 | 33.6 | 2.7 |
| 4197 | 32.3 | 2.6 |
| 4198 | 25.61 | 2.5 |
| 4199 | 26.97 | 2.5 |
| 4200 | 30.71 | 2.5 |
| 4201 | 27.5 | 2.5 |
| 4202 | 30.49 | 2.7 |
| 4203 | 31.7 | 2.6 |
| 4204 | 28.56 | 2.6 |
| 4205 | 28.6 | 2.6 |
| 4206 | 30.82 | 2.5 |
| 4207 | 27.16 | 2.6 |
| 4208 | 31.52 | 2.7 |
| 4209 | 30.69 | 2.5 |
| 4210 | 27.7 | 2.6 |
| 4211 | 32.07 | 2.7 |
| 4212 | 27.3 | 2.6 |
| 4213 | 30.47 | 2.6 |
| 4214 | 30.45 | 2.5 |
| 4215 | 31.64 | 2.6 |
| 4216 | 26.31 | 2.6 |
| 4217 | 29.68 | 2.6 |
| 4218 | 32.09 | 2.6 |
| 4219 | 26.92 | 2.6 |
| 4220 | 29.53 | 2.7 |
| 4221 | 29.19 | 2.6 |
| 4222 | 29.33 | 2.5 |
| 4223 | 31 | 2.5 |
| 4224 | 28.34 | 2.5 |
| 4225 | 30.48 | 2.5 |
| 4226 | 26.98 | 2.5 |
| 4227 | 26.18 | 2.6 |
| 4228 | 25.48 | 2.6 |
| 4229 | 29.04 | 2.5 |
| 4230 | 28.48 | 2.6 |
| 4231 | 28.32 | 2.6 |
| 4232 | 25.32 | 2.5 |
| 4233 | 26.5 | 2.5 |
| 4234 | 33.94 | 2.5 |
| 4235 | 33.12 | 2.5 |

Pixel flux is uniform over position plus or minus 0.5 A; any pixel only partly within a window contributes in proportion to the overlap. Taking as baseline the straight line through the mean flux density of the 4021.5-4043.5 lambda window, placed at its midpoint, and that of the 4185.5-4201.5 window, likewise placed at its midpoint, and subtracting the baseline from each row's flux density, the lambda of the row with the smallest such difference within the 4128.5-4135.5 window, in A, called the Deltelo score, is 4135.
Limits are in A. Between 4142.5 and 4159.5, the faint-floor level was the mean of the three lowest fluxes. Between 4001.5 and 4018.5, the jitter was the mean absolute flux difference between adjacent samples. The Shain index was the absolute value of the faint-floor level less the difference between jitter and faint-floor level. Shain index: 48.6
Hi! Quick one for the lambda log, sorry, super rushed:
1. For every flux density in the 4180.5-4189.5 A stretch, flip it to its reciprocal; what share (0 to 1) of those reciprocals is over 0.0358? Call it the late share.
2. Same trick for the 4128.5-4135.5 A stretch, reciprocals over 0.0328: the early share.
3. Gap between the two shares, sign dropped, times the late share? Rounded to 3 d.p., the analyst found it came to 0.141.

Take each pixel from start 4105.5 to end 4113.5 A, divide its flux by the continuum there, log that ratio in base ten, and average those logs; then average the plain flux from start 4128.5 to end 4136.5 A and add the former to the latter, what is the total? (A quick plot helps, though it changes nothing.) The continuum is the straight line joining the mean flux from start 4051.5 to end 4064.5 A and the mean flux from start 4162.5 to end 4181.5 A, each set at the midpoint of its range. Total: 28.2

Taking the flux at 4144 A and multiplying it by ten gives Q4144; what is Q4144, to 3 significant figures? 329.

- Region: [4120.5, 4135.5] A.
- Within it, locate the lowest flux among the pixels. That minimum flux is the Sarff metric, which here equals 24.59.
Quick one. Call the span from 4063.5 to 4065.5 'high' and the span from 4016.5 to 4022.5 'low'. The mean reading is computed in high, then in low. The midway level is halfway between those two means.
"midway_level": 31.7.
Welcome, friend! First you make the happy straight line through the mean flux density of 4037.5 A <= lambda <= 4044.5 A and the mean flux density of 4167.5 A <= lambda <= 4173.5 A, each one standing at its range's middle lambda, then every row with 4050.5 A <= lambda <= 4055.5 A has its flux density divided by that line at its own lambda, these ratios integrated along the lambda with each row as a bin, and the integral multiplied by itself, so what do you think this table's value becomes 23.0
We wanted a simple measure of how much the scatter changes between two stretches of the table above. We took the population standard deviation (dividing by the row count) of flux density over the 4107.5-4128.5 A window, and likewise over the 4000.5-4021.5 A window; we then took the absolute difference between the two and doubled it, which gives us 4.2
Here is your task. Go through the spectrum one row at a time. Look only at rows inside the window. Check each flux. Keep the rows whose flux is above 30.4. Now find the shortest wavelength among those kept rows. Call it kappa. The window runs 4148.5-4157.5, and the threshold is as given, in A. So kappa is 4149 A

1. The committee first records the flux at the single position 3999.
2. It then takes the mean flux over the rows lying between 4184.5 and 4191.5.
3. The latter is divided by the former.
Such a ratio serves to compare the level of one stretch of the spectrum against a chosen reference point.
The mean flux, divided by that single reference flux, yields 0.94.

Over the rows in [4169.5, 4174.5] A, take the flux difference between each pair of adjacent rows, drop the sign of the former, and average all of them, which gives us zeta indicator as 2.87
